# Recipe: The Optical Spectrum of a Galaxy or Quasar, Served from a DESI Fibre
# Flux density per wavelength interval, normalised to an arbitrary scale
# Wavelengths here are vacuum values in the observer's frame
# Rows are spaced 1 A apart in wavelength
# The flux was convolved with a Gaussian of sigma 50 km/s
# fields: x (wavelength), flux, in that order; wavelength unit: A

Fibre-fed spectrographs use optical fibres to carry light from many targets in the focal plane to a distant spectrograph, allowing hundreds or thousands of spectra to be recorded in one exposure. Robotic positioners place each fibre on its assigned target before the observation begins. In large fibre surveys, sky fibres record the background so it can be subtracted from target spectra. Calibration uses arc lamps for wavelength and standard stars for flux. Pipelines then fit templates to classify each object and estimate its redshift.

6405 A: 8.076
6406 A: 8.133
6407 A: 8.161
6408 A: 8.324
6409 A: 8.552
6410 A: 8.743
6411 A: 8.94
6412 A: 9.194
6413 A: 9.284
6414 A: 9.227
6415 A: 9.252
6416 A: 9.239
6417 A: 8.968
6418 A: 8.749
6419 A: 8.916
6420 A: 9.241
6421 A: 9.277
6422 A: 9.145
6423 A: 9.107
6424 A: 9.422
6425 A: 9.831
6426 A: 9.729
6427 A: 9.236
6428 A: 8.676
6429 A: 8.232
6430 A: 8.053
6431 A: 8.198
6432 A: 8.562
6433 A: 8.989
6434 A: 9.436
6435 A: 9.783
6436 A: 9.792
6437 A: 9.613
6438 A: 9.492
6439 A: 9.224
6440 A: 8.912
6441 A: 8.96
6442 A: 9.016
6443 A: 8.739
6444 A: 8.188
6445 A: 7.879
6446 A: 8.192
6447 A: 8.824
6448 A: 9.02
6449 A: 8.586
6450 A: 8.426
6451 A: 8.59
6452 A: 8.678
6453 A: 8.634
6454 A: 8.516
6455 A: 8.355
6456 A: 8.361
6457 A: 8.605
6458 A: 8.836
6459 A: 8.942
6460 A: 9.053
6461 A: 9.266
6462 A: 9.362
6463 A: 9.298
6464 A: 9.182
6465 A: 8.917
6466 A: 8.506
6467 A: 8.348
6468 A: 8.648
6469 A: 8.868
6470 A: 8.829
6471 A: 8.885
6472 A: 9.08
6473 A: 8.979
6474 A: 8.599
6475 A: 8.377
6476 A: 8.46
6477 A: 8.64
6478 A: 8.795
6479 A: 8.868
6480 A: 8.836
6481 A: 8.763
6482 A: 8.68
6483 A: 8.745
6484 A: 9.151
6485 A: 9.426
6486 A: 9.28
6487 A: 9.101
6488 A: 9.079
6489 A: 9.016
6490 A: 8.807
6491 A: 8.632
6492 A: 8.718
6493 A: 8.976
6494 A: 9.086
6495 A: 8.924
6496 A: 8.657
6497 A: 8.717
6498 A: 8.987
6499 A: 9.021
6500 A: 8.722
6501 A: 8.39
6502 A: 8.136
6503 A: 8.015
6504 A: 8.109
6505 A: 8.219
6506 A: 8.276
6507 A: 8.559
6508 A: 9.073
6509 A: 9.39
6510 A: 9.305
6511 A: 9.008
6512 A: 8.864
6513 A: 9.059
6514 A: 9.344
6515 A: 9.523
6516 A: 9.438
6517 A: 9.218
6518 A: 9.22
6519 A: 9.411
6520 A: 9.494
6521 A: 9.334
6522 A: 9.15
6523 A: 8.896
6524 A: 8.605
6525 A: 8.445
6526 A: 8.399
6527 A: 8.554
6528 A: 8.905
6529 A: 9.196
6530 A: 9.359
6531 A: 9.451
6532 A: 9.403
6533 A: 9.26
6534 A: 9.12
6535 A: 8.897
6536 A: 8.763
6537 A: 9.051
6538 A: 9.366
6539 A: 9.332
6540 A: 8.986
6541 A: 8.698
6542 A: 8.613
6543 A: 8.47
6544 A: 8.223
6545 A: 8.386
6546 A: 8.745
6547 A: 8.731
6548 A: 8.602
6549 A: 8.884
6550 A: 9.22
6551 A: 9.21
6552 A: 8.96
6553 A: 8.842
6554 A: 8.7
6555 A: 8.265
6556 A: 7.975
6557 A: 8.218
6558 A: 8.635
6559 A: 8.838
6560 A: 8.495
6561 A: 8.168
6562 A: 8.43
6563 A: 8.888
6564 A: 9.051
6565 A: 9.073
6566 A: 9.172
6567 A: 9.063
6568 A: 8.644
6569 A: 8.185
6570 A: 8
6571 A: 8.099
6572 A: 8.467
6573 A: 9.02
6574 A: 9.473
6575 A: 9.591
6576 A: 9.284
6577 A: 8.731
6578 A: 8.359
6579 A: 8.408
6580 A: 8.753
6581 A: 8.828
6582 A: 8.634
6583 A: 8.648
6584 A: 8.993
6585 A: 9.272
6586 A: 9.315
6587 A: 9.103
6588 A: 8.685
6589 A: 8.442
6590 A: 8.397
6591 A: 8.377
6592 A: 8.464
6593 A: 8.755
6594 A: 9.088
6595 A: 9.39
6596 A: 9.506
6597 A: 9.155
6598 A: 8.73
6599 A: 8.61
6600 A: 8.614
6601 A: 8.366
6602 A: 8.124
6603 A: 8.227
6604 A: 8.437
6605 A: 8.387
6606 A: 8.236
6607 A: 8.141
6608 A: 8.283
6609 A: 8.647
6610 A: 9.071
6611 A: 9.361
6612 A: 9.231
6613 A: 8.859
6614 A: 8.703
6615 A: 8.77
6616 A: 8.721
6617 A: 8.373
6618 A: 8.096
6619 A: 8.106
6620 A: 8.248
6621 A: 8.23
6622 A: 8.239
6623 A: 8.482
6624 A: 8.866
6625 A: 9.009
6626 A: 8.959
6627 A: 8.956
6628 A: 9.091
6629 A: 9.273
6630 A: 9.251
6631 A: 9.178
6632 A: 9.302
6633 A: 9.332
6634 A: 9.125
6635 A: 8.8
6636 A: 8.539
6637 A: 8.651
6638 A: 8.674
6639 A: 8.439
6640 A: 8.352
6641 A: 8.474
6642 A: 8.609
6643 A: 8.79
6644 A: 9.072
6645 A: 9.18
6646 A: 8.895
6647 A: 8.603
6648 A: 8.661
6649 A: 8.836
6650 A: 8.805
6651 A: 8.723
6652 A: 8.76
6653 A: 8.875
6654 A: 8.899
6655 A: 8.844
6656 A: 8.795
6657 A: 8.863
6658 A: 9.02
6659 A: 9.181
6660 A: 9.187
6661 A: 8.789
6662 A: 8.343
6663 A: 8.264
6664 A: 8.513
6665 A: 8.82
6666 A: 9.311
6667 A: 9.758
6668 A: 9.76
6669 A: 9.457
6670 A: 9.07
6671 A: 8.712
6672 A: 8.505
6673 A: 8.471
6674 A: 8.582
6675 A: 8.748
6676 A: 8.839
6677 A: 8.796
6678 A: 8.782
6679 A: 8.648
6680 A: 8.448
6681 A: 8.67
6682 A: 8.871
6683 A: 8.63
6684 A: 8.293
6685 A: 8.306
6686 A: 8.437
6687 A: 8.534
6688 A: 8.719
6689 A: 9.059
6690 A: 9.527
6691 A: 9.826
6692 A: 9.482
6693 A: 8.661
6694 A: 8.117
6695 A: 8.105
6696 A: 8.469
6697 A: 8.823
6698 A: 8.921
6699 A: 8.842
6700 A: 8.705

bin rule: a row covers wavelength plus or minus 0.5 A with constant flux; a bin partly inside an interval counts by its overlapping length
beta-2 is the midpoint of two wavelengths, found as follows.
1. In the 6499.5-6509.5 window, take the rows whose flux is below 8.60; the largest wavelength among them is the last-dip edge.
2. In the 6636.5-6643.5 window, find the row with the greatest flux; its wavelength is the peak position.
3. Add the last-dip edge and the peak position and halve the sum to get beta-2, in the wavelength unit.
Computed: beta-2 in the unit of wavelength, 6575.0 A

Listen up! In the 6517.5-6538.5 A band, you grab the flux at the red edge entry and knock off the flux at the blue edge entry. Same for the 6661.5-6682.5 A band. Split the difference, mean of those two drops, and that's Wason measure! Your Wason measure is 0.34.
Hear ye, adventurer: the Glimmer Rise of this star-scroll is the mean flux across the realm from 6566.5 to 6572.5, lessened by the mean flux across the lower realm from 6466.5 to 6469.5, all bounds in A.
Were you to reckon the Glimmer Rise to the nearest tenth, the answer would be -0.2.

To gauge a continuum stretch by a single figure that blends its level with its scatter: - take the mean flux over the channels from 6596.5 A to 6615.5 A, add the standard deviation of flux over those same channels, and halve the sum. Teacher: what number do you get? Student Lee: 4.50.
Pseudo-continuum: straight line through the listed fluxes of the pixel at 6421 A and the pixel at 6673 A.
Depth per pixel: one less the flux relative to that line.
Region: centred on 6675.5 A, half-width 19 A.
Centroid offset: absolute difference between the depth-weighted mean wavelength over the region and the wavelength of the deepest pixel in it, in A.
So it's 18.7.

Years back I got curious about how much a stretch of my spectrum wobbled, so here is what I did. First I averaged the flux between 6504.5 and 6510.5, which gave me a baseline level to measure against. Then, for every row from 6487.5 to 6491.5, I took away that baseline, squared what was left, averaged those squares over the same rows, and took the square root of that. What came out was 0.19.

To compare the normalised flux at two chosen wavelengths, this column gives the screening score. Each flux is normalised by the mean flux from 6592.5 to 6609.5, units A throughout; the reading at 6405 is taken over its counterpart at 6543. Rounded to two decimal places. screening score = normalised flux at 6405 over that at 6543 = 0.95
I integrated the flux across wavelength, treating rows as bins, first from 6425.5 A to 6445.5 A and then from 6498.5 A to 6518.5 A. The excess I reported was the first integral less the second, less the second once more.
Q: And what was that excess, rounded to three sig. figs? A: -175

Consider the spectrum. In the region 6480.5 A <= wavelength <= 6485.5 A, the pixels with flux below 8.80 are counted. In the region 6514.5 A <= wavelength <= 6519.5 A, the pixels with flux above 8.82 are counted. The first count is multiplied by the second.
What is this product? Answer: 15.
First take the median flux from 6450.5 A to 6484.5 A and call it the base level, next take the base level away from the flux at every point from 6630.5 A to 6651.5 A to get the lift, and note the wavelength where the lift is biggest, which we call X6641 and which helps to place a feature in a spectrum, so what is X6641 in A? 6633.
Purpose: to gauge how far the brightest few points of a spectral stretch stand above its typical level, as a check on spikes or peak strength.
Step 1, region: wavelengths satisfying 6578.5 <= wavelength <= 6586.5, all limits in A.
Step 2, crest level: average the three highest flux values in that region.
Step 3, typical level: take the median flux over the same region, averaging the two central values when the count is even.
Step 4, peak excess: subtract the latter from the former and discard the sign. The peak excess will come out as 0.40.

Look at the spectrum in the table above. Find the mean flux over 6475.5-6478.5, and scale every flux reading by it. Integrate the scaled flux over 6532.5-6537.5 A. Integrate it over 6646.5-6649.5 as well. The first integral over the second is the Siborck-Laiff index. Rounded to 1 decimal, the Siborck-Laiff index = 1.7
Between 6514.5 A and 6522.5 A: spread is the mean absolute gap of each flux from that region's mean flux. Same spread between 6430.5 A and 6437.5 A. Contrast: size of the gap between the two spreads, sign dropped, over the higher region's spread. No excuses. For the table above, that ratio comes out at 3.5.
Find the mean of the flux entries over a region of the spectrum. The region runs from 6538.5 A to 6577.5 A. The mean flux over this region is 8.73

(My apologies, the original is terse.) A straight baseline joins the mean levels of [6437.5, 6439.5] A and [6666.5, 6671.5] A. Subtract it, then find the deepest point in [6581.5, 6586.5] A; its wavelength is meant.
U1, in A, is 6582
